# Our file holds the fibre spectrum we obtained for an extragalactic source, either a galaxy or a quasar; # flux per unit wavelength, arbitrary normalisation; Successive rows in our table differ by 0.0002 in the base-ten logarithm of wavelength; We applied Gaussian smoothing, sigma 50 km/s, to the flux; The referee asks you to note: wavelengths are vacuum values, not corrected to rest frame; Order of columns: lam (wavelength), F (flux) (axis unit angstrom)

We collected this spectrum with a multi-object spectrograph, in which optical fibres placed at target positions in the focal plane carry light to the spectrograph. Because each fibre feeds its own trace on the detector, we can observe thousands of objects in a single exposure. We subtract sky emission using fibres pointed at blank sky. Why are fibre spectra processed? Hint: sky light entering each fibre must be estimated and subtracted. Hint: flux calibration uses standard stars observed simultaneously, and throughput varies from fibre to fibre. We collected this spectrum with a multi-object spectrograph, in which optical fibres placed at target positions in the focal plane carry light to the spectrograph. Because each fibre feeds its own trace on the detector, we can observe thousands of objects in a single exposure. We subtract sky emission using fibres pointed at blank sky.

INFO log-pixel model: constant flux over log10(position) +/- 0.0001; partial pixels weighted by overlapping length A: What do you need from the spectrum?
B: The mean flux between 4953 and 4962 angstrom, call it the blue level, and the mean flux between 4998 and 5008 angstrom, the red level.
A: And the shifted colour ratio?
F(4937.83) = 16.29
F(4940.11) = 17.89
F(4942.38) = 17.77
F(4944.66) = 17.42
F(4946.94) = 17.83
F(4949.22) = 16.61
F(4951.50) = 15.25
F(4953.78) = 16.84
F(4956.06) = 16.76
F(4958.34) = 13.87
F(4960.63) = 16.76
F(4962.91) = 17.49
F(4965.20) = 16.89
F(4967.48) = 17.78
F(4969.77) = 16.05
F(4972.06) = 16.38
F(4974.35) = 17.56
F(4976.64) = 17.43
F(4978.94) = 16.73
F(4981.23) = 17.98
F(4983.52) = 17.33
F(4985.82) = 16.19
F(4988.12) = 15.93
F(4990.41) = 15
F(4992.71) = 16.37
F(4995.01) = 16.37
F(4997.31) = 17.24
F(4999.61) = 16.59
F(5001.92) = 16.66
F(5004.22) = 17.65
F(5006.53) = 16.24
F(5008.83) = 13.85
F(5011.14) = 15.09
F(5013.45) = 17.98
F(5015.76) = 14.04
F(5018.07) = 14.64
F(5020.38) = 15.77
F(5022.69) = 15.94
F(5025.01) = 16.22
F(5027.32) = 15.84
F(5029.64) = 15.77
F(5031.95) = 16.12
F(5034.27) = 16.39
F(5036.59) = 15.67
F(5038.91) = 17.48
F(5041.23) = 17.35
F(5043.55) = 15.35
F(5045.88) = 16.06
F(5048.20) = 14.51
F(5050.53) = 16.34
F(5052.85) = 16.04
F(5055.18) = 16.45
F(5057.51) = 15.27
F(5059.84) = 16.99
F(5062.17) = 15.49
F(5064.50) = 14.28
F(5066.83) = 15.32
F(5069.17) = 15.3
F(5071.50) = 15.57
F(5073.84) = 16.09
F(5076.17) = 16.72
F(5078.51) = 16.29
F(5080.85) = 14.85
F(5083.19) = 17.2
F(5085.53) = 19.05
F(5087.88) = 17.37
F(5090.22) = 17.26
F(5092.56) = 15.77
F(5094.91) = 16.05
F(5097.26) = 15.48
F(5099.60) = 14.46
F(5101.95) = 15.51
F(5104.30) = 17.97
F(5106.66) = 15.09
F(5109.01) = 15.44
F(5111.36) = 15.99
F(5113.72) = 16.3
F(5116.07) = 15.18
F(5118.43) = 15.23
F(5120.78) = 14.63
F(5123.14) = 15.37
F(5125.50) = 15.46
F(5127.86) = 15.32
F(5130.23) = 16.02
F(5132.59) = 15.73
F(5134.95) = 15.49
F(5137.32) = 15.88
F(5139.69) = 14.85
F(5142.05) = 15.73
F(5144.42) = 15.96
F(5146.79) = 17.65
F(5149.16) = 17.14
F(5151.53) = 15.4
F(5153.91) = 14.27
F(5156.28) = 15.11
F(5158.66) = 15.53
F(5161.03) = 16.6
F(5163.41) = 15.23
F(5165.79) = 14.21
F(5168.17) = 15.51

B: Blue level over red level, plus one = 1.96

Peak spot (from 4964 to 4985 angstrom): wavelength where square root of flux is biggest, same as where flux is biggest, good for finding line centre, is 4981.23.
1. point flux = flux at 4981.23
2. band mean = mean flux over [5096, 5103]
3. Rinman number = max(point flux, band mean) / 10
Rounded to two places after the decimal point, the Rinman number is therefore 1.80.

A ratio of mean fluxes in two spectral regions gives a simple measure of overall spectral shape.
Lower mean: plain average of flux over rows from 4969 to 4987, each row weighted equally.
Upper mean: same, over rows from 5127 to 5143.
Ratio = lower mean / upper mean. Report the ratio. 1.089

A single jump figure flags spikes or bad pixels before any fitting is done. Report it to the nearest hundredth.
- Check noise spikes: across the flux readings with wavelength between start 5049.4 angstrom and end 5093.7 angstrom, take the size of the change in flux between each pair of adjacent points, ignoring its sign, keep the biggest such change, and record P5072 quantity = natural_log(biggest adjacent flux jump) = 0.85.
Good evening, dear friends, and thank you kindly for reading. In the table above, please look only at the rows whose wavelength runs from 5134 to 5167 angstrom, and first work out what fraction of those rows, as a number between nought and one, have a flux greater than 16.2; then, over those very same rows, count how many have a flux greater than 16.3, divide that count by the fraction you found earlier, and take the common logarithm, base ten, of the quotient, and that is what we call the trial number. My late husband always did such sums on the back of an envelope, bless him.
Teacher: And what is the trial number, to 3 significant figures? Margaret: 1.15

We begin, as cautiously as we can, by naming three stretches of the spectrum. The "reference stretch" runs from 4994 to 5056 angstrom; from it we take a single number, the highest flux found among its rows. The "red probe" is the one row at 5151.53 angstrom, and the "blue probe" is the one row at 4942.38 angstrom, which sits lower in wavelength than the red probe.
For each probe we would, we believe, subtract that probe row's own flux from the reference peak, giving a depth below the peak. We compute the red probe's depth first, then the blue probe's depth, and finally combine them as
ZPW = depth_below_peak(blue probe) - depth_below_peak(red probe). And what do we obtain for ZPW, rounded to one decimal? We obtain -2.4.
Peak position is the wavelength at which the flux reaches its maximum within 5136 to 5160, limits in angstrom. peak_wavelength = 5146.79 angstrom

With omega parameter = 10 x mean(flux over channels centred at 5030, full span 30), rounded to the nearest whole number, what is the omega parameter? 159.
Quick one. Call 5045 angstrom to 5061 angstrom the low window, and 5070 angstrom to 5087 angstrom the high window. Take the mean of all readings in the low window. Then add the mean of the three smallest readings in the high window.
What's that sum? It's 31.5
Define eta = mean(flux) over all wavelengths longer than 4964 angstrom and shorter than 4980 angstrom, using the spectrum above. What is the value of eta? 17.0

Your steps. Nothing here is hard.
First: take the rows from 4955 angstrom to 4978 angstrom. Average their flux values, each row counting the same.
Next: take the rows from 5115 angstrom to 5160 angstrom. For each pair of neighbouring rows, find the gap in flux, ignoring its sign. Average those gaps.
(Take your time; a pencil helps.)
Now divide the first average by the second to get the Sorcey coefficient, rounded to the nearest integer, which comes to 26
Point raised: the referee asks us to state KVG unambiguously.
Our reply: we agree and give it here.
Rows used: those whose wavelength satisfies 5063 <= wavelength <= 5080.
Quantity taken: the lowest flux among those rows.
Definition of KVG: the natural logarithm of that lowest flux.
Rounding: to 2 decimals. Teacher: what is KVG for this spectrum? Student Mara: 2.66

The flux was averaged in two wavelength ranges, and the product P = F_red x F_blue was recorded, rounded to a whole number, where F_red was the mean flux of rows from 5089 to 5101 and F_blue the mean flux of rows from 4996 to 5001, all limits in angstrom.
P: 267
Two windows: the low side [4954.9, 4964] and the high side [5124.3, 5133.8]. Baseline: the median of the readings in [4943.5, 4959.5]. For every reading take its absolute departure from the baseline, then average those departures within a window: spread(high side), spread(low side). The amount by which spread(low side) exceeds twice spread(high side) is -1.35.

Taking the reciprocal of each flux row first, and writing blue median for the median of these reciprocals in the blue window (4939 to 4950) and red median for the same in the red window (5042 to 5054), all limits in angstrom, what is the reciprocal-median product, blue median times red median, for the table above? 0.0035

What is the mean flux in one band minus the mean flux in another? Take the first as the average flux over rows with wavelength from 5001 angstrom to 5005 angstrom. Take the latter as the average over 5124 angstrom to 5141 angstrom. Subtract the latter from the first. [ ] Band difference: 1.6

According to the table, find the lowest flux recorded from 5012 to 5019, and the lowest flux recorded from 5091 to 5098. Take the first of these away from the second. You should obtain 1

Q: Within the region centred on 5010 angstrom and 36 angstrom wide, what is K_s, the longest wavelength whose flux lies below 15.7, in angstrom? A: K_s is 5018.07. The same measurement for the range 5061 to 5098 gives 5097.26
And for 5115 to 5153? 5151.53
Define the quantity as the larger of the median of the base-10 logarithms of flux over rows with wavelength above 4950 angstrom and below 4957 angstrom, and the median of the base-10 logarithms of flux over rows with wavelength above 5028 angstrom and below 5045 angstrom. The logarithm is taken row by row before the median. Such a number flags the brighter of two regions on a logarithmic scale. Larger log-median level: 1.224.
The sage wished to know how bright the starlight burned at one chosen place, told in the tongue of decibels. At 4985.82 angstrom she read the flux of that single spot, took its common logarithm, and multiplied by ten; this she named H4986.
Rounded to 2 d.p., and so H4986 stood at 12.09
